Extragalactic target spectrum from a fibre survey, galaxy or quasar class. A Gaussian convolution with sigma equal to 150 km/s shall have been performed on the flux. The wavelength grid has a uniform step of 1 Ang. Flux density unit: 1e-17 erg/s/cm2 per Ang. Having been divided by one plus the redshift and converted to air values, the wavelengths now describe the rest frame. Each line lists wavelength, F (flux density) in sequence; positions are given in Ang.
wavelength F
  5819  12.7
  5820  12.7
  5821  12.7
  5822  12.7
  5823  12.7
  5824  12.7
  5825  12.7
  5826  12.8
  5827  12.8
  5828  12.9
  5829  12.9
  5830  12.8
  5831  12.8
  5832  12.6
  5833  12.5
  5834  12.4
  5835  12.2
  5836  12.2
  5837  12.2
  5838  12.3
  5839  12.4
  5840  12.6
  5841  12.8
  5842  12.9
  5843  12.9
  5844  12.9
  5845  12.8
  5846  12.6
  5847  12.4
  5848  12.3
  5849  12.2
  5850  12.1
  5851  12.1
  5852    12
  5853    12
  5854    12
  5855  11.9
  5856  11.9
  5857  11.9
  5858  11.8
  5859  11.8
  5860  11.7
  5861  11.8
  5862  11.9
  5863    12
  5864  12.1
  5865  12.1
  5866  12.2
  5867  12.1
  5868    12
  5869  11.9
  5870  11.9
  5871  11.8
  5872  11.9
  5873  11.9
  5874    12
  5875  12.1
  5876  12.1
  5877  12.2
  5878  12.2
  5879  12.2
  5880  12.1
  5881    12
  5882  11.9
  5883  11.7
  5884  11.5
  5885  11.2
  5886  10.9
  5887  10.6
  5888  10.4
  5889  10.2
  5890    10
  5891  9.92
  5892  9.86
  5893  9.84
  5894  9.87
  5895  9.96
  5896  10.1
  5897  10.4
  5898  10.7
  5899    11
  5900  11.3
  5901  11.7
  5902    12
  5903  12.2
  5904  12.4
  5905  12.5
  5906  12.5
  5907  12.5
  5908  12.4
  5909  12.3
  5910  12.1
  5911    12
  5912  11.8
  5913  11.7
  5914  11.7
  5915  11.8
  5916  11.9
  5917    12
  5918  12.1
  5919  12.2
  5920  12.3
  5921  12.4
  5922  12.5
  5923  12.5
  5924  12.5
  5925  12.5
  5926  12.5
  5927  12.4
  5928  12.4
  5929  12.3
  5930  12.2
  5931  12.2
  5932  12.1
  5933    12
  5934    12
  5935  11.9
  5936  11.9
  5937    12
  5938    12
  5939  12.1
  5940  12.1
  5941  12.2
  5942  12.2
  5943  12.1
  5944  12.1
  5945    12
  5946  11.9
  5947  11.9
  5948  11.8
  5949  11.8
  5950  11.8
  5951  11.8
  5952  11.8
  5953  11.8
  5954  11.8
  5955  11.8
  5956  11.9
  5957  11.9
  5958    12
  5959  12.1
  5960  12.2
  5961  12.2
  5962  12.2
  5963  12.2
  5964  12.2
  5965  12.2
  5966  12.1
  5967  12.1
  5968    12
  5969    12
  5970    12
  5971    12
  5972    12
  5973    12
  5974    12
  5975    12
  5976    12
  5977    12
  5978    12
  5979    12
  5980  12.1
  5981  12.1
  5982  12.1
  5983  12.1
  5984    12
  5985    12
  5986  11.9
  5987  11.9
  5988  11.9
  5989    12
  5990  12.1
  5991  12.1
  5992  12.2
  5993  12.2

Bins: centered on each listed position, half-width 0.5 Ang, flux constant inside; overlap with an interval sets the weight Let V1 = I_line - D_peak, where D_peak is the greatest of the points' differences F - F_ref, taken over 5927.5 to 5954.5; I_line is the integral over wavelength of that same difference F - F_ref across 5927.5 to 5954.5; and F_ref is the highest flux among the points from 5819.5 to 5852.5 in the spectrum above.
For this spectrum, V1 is -23.6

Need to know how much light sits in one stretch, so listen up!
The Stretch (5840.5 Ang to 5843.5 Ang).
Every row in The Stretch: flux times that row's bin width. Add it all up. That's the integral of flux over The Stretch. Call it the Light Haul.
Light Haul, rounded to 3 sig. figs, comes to 38.6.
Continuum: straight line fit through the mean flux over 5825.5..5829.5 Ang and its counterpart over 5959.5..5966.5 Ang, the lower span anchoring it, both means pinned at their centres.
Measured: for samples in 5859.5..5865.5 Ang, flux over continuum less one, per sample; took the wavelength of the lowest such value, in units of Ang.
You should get 5860 Ang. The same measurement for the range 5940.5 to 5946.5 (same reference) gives 5946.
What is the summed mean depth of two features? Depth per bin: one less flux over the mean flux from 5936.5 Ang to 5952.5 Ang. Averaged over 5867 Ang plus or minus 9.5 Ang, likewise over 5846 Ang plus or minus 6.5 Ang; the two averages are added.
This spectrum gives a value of -0.043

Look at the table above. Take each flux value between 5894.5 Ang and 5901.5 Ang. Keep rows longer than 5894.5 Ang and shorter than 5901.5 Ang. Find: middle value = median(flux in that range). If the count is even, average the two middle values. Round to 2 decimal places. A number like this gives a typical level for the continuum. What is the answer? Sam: 10.70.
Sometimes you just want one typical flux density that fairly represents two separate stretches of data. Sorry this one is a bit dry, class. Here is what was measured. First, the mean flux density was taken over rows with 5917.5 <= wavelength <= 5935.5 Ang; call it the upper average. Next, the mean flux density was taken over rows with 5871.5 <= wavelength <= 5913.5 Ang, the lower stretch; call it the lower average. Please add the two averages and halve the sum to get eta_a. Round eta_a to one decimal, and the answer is 11.9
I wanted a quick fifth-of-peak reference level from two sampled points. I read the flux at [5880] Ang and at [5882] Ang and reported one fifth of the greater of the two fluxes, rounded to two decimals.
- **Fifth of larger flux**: 2.42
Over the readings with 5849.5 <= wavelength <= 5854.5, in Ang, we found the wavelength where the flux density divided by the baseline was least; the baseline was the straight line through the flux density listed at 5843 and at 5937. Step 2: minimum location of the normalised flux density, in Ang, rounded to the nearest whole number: 5852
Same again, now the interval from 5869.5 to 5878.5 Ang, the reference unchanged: 5871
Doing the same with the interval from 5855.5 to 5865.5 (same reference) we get 5860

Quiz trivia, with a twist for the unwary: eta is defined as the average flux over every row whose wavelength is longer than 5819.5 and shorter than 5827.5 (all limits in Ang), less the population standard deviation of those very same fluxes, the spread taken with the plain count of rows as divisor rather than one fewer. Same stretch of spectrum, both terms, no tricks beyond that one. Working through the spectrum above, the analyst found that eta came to 12.7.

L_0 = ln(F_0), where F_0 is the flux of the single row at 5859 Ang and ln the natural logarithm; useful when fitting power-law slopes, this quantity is 2.47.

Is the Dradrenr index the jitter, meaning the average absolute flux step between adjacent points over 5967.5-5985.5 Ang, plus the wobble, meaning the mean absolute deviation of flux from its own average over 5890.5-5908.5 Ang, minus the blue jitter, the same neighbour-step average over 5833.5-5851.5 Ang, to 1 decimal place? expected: 0.9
